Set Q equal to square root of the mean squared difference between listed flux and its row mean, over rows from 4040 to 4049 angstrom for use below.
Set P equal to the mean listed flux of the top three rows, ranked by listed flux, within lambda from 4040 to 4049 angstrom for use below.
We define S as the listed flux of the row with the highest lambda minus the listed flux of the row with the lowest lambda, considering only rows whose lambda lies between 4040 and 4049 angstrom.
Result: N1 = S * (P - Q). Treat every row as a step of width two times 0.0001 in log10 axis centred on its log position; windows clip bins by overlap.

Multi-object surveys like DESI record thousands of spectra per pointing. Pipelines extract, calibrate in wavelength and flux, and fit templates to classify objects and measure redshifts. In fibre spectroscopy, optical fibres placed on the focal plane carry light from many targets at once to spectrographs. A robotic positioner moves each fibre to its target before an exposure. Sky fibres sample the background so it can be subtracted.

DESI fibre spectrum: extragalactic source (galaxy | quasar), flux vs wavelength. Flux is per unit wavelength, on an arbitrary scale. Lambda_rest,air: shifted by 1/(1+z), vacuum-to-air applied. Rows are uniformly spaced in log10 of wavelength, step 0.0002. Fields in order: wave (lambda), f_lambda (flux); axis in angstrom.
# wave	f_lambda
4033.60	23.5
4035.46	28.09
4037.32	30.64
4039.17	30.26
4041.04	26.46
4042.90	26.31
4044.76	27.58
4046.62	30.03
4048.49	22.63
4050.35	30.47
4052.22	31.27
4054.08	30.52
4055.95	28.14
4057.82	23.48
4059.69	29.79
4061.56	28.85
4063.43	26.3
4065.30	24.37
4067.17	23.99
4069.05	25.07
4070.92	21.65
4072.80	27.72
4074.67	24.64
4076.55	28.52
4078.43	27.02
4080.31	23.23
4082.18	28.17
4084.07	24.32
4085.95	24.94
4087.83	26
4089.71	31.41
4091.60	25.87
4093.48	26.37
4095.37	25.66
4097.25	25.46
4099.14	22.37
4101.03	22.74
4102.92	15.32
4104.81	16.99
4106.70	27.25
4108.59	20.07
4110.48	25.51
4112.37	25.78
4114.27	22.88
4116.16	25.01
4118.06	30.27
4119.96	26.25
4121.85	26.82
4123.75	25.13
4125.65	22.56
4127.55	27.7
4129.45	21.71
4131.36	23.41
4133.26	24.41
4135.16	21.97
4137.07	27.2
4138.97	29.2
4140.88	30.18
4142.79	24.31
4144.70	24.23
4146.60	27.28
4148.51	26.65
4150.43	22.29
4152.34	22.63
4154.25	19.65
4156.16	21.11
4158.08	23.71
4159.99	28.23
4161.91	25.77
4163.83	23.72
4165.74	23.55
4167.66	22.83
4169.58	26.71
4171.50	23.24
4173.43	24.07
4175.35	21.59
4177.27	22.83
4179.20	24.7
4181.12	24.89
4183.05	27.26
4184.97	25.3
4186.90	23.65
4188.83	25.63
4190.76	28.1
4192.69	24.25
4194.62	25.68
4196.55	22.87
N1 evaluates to -98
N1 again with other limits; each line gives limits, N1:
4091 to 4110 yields -131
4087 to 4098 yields -14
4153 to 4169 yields 75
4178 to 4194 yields -12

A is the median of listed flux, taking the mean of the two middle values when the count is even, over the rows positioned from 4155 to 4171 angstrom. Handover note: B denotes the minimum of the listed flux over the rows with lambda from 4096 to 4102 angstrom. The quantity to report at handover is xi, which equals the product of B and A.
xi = 531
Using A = 23.7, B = 22.37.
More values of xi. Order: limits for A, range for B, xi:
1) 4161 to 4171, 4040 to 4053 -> 537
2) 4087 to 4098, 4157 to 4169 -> 592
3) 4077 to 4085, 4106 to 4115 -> 515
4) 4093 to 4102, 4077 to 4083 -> 591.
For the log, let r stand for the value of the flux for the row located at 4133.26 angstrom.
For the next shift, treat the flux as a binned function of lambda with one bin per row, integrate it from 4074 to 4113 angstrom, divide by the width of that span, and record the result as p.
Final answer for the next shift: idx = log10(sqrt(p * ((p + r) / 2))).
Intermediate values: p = 24.64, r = 24.41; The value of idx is 1.39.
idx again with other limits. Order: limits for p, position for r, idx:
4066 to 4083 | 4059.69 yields 1.42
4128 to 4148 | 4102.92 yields 1.36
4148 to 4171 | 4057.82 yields 1.38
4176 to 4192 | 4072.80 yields 1.41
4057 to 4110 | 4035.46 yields 1.41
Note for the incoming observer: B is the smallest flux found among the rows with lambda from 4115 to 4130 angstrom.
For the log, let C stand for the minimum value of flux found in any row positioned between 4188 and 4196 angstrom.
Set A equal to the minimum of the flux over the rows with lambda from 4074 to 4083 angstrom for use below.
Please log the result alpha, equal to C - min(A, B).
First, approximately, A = 23.23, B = 21.71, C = 24.25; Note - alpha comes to 2.5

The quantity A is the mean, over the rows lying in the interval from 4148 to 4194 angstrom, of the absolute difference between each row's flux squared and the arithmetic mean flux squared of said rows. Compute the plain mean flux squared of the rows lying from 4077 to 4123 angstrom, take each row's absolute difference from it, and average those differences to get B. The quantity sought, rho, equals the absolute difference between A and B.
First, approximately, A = 84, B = 120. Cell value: 35.8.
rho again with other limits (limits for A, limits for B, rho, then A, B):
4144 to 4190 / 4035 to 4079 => 42.4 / 82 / 124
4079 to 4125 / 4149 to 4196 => 34.9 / 117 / 82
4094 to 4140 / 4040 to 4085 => 2.9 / 126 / 124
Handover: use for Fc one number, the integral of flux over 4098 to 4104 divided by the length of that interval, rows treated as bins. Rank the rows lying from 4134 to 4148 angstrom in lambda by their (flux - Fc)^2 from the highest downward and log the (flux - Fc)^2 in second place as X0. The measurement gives 81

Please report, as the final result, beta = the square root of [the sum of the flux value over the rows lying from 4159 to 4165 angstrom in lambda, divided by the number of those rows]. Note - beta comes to 5.09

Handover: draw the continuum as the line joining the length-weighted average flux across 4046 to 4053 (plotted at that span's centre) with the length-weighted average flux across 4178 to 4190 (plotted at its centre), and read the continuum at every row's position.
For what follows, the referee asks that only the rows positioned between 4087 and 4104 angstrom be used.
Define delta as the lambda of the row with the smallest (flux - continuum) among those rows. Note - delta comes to 4102.92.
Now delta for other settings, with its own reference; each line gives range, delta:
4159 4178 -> 4175.35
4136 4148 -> 4144.70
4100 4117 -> 4102.92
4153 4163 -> 4154.25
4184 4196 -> 4186.90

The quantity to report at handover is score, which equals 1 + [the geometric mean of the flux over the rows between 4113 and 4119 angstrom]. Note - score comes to 26.9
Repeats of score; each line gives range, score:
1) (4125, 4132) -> 24.7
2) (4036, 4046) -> 29.2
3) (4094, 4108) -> 22.8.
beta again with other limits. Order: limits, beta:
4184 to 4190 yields 4.99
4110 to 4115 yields 4.97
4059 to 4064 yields 5.32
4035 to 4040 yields 5.45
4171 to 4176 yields 4.79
